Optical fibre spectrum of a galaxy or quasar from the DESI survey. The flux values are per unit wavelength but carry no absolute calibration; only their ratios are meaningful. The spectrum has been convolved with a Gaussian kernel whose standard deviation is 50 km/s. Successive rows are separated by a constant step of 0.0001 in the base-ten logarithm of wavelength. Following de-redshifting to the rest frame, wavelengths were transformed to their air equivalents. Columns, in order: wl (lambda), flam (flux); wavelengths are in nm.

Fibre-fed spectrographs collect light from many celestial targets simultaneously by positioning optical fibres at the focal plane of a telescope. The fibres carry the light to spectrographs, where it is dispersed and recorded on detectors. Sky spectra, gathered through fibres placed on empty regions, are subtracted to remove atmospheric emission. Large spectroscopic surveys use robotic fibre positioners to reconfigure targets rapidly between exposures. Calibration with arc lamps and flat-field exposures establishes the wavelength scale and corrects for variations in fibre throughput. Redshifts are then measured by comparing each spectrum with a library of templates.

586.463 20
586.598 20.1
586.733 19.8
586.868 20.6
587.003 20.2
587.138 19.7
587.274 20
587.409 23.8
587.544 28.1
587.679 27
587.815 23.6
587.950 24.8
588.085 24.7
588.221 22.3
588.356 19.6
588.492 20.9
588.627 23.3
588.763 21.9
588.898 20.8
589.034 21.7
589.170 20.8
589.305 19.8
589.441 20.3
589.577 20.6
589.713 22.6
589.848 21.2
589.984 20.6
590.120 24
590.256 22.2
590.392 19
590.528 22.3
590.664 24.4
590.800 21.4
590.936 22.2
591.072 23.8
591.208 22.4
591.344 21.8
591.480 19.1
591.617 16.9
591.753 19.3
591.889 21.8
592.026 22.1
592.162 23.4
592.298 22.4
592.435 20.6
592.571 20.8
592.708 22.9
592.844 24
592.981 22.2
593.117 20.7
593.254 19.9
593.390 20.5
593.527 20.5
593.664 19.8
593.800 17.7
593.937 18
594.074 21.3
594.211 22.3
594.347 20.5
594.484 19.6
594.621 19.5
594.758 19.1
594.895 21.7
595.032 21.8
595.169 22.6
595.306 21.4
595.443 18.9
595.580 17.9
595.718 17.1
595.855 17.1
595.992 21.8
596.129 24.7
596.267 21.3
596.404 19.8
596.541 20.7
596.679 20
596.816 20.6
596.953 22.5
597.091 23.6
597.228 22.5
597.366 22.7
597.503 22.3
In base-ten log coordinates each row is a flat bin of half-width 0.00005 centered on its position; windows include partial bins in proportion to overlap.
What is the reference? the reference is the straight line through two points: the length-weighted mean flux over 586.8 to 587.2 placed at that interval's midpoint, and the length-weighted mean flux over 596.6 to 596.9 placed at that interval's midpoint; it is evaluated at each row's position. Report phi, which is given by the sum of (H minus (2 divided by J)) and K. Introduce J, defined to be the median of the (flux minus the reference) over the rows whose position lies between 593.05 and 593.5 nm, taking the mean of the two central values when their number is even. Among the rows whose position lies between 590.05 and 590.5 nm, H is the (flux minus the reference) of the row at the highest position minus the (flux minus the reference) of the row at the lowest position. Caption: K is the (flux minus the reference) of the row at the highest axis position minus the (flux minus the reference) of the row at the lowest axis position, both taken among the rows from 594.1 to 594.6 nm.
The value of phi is -22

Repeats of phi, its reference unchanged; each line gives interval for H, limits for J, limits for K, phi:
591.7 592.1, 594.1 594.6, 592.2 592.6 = -16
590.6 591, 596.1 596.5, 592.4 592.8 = -2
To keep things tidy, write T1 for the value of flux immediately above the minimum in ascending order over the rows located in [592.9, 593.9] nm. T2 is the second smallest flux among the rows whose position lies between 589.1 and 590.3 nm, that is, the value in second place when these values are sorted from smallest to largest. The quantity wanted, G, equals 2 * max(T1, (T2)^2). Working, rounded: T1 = 19.8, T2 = 20.3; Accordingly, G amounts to 824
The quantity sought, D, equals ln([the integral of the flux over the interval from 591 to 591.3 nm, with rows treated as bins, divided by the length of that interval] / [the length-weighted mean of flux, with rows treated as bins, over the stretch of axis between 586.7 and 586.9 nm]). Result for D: 0.13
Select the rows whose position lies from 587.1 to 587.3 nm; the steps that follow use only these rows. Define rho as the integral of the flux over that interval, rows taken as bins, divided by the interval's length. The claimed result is 19.8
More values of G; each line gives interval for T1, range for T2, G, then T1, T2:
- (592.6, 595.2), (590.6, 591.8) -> 730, 18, 19.1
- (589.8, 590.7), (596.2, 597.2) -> 800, 20.6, 20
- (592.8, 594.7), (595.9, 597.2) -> 800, 18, 20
